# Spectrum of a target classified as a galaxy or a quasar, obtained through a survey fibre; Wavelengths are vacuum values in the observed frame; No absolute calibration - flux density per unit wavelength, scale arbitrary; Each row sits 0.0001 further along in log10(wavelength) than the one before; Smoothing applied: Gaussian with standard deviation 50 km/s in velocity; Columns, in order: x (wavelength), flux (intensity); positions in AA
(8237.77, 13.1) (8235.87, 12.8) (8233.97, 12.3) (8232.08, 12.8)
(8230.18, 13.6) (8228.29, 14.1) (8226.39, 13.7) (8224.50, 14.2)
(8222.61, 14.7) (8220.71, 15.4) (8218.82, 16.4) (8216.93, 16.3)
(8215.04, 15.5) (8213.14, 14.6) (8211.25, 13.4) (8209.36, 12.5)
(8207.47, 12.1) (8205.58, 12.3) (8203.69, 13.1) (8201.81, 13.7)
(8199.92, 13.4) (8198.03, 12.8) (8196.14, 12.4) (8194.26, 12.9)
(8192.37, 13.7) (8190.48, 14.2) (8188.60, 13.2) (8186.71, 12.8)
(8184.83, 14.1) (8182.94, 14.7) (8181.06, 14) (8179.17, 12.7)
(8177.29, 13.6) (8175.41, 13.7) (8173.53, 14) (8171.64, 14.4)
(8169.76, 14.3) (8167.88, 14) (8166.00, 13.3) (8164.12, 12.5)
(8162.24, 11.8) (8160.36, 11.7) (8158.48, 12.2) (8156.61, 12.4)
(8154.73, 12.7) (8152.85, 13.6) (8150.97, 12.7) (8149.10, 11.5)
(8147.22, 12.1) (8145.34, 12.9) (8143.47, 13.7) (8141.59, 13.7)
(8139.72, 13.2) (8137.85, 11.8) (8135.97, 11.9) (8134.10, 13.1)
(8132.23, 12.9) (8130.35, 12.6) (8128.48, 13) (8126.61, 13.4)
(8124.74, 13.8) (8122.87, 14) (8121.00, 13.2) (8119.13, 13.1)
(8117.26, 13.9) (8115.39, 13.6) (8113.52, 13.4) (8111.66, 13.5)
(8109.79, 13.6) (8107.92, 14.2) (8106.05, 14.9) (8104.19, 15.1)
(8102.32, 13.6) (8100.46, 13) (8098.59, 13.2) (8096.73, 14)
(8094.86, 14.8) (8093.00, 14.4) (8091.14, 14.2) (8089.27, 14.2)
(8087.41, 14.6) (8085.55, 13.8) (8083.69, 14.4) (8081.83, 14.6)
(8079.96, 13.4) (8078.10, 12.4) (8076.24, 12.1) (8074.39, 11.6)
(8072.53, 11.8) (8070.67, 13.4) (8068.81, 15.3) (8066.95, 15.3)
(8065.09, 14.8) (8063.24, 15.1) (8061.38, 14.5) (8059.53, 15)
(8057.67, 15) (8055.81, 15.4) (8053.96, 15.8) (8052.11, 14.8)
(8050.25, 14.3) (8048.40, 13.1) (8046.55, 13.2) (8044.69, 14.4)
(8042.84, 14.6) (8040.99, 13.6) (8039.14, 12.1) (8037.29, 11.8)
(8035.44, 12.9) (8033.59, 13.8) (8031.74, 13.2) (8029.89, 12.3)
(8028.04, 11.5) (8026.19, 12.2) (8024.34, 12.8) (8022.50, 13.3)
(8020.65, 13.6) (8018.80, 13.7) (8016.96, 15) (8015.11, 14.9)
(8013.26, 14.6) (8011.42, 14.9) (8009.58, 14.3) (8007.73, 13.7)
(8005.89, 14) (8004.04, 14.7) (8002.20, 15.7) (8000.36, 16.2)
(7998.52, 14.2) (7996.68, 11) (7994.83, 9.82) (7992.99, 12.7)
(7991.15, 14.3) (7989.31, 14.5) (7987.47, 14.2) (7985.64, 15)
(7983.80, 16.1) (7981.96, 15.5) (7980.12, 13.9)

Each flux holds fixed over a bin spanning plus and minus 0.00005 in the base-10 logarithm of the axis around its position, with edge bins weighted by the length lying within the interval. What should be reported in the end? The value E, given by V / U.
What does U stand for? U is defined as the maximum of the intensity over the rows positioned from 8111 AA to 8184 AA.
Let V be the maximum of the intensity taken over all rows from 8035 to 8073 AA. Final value 1.07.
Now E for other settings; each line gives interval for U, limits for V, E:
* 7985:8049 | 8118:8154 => 0.86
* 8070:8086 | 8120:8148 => 0.96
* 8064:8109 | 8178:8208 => 0.96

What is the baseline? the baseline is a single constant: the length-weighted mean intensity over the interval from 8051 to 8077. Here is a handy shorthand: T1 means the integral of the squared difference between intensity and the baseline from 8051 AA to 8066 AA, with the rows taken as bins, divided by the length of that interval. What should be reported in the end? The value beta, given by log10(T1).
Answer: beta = -0.152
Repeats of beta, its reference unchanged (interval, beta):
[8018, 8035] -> 0.381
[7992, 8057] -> 0.370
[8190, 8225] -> 0.275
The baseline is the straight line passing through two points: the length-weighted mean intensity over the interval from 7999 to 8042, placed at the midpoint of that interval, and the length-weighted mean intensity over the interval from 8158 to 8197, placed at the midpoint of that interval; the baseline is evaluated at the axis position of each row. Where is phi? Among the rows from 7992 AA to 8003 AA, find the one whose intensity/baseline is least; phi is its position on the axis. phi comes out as 7994.83 AA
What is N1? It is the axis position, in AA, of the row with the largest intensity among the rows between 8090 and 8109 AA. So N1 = 8104.19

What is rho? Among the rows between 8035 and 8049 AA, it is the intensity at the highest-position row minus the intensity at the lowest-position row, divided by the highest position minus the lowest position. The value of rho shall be 0.02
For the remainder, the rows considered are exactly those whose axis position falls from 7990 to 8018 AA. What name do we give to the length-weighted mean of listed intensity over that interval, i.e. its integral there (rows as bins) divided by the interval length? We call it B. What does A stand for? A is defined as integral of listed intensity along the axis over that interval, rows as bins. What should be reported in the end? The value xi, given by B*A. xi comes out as 5491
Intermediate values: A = 392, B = 14.0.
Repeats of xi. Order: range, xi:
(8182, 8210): 4880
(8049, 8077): 5711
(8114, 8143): 5021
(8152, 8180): 4827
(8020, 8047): 4570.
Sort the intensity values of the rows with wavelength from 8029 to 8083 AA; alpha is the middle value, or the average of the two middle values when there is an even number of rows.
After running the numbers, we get 13.80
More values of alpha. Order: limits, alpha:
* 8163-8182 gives 13.85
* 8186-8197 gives 13.05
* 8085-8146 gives 13.60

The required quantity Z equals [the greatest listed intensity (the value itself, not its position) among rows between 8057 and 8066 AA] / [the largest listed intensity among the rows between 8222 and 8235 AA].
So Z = 1.03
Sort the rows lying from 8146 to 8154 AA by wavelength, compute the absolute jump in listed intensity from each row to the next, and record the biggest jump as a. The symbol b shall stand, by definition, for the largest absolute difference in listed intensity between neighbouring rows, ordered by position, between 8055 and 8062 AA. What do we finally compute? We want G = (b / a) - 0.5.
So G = -0.08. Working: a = 1.20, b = 0.5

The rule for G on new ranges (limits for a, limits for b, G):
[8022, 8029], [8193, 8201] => 0.36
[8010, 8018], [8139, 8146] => 2.17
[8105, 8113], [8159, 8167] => 0.64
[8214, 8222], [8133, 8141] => 0.90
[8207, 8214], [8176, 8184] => 0.58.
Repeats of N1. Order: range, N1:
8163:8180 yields 8171.64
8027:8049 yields 8042.84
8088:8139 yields 8104.19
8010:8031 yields 8016.96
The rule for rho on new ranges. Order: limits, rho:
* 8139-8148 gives -0.15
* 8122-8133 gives -0.12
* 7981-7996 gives -0.44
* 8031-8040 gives -0.15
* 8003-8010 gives -0.07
